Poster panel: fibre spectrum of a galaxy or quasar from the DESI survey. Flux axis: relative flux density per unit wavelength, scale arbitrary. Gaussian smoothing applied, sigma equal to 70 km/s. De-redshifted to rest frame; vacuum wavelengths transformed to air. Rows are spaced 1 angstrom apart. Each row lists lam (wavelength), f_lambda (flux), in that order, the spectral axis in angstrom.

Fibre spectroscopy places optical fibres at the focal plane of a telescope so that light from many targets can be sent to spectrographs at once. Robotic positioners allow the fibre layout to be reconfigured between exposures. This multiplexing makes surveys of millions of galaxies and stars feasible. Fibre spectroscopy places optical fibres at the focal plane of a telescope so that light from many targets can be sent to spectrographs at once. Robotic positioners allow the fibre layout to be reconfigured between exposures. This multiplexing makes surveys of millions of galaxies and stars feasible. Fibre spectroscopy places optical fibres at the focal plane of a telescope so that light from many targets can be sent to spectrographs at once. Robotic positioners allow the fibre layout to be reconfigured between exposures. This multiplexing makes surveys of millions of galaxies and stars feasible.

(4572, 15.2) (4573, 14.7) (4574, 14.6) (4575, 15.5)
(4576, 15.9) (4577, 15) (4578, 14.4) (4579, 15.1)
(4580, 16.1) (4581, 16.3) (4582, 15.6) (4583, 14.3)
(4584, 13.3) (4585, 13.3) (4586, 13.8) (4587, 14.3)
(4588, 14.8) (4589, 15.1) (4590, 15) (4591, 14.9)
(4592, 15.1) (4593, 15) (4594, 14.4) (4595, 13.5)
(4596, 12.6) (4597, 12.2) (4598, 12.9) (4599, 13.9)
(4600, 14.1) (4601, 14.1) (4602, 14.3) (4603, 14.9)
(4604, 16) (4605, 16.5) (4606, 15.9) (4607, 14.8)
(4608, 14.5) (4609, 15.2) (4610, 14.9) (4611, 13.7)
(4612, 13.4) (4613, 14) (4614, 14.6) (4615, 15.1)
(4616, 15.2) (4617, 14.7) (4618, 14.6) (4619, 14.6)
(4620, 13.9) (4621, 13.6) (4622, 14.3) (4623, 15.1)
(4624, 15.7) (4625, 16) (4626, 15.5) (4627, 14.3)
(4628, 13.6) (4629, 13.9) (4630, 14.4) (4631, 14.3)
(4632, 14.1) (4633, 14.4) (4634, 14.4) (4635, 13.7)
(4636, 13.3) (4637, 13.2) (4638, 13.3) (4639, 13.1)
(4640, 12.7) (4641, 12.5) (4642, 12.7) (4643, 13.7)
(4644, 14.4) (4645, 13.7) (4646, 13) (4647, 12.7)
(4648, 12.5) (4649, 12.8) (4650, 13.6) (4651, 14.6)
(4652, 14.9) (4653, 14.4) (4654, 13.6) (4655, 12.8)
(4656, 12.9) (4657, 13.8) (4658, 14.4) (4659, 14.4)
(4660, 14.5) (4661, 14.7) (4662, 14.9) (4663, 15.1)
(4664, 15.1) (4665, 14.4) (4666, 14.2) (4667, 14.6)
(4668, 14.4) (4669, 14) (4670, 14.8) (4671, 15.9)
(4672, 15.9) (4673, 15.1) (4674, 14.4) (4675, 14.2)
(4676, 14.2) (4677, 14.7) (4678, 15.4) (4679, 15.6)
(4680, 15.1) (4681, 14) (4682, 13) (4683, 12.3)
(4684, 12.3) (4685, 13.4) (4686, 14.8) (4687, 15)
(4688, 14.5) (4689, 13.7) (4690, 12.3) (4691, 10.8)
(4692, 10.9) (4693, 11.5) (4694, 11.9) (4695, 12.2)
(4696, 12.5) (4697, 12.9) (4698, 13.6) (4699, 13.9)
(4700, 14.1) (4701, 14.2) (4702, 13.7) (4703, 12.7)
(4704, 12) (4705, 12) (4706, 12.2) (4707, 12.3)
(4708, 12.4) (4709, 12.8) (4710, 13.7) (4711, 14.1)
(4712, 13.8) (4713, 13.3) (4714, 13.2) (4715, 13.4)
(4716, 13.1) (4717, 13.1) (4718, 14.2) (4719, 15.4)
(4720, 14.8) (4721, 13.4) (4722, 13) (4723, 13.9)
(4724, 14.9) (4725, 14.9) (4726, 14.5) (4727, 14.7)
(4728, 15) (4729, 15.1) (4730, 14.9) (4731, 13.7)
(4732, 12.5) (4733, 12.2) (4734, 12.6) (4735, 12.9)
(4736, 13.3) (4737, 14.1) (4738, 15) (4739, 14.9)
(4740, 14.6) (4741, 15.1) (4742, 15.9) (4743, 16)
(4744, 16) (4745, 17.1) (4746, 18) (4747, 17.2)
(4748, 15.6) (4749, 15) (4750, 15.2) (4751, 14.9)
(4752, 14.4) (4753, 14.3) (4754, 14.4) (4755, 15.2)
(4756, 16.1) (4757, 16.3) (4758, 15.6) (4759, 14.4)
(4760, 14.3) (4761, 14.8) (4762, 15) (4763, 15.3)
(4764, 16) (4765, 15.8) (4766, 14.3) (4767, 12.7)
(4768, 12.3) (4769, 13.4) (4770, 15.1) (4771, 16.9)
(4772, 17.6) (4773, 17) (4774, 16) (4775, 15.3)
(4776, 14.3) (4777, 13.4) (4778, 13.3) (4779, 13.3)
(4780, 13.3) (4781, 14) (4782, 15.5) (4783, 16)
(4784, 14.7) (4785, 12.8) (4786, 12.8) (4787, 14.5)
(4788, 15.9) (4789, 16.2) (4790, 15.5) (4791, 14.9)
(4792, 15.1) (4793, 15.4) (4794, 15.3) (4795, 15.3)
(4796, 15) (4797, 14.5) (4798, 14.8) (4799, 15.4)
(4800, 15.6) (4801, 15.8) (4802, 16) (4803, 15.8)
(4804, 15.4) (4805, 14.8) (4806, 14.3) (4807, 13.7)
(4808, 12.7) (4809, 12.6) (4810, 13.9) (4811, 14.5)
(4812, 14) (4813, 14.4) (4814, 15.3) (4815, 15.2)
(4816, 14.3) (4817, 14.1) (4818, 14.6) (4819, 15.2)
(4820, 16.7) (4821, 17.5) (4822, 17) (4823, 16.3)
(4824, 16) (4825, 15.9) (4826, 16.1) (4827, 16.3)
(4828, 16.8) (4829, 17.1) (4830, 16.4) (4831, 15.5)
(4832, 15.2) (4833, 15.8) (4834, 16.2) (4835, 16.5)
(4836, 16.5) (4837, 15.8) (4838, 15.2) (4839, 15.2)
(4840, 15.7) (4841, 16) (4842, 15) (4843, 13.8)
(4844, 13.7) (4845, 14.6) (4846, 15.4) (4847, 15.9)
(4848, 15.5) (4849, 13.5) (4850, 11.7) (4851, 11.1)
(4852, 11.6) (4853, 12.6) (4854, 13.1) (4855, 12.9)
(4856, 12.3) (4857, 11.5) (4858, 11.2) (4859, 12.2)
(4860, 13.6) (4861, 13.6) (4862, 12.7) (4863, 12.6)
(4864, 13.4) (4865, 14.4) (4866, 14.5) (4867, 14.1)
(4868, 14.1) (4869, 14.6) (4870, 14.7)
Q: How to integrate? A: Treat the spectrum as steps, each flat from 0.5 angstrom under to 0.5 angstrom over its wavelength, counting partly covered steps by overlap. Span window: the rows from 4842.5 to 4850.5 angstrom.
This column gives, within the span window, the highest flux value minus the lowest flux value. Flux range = 4.2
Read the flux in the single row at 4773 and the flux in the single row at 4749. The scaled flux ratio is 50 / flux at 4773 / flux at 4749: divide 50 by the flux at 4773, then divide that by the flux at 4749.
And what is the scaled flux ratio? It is 0.196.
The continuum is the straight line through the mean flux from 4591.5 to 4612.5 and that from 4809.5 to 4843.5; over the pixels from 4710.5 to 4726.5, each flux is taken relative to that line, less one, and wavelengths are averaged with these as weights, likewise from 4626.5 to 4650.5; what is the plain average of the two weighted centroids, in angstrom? 4679.2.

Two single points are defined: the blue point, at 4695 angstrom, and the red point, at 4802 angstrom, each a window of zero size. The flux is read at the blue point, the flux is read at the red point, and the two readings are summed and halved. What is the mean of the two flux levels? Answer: 14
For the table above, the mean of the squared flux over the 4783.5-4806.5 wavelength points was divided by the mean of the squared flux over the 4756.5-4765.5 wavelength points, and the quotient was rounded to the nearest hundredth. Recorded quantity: 0.97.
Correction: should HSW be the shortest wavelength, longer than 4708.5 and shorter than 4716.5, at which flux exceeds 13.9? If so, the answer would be 4711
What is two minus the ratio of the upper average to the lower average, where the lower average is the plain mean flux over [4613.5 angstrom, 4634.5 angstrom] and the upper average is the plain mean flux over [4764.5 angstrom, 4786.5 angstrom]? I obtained 1.00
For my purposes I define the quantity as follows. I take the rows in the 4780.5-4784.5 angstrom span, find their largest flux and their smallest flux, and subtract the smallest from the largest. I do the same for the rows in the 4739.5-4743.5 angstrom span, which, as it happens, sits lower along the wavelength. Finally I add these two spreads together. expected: 3.4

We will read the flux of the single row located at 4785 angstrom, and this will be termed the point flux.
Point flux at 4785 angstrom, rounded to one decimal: 12.8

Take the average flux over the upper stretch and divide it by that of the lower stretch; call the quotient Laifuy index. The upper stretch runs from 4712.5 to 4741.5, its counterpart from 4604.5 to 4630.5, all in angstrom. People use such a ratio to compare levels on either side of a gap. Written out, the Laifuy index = 0.95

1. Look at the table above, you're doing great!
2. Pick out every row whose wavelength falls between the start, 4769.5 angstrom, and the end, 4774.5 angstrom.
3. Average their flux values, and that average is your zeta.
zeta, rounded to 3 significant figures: 16.5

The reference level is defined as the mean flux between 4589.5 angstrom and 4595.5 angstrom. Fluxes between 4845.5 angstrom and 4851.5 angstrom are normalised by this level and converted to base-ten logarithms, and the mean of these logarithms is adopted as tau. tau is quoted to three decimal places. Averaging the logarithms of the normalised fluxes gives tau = -0.029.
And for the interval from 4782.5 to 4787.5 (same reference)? -0.016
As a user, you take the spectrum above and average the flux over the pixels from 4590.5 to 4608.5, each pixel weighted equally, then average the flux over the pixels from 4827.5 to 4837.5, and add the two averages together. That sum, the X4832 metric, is 30.6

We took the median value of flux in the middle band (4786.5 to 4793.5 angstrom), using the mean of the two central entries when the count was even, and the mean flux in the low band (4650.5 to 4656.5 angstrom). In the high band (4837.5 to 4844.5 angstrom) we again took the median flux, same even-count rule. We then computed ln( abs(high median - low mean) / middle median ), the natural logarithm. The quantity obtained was -2.4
